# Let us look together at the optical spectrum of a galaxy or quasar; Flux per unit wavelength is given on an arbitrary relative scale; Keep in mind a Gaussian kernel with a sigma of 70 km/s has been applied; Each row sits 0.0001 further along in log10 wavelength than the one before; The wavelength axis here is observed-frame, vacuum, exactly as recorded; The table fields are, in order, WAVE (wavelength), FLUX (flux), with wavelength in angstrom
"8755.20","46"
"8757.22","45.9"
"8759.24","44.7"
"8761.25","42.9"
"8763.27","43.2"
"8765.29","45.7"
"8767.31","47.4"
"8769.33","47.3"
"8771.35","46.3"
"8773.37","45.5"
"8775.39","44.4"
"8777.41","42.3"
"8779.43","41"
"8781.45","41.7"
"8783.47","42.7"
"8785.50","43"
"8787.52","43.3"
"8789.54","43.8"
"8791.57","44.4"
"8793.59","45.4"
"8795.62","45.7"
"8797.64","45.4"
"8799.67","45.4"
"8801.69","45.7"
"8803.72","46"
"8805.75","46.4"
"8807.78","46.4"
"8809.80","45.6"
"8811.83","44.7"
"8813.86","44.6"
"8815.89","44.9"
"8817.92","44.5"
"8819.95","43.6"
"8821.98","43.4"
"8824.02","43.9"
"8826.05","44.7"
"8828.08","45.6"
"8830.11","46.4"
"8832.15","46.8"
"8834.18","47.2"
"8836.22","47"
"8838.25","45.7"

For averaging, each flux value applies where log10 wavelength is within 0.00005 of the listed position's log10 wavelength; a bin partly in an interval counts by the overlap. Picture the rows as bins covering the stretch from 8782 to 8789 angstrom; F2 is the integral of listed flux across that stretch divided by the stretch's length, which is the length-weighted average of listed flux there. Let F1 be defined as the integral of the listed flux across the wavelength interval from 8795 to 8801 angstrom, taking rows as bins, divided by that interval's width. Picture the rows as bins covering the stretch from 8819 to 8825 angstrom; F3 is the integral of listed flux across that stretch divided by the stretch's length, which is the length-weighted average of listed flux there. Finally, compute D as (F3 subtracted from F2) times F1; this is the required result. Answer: -27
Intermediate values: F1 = 45.6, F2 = 43.0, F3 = 43.6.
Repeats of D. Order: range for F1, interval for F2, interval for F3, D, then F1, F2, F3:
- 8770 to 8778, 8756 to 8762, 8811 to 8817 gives -5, 44.9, 44.6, 44.7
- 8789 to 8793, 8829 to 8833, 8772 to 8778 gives 97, 44.3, 46.5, 44.3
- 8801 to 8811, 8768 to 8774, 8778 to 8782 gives 231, 46.0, 46.5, 41.4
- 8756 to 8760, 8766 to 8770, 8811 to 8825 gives 136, 45.3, 47.2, 44.2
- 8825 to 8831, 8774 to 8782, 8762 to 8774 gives -149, 45.6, 42.6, 45.8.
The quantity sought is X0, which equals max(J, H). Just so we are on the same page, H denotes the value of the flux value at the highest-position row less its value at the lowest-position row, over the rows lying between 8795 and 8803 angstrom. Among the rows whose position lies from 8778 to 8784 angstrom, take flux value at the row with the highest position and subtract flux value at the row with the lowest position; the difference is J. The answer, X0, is 2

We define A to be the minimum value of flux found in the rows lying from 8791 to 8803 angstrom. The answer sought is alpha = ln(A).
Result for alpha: 3.79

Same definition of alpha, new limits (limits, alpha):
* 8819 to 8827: 3.77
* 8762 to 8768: 3.77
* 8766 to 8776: 3.79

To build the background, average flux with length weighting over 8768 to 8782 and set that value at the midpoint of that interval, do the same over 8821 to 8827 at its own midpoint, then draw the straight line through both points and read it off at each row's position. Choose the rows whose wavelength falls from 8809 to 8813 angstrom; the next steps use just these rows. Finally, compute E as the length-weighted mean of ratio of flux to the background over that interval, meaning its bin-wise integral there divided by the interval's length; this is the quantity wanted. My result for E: 1.02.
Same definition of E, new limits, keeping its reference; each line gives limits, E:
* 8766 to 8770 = 1.07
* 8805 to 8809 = 1.05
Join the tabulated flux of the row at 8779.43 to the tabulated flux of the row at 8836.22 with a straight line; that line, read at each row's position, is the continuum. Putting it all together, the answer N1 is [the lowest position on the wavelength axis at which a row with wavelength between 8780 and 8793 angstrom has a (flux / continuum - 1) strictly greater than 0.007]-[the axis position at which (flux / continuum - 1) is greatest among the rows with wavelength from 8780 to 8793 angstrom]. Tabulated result -10.1 angstrom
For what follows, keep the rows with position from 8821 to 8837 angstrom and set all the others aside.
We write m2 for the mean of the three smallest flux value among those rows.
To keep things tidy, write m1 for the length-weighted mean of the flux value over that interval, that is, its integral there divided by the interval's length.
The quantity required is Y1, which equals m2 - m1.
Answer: -1.6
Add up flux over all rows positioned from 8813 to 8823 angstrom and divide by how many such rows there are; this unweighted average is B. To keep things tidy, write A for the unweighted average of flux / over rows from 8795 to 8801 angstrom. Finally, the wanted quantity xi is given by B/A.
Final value 0.97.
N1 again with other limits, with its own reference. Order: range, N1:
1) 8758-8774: -8.1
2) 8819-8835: 0.0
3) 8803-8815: -2.0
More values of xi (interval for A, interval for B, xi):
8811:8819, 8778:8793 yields 0.96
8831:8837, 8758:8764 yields 0.93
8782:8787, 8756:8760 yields 1.06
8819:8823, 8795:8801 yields 1.05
